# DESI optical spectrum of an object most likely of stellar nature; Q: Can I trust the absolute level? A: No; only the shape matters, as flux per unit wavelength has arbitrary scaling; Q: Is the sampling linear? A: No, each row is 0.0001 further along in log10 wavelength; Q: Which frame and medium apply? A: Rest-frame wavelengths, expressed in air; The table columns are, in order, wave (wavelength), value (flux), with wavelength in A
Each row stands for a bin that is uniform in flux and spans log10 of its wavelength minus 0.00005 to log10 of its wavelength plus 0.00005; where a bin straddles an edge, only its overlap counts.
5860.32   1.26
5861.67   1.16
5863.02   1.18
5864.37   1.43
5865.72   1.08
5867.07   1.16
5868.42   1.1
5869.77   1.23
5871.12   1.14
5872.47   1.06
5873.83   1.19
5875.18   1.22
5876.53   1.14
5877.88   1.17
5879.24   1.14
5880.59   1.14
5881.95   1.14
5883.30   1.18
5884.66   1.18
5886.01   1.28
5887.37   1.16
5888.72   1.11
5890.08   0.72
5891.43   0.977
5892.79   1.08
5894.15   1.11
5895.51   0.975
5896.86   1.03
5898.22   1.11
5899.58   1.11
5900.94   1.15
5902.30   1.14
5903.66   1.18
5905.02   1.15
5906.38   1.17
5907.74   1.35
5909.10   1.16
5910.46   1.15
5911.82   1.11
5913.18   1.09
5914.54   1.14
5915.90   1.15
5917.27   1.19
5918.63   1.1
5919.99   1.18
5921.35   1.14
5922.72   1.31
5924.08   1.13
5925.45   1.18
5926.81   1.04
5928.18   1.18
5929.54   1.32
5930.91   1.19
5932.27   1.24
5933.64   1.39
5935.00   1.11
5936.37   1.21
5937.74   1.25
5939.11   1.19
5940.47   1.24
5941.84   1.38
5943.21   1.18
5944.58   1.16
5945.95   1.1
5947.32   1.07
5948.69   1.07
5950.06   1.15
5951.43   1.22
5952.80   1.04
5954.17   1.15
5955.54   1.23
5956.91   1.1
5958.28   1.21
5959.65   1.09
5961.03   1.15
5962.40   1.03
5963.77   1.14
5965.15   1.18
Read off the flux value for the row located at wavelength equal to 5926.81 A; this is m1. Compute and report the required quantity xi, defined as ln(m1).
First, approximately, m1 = 1.04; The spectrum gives 0.04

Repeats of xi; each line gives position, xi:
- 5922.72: 0.27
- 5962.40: 0.03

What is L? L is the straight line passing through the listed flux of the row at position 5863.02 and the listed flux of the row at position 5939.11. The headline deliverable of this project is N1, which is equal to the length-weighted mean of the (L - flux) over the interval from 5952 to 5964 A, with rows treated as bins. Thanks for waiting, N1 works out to 0.07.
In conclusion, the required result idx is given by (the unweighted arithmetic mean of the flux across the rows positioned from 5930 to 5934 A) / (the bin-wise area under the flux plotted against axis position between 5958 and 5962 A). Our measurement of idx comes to 0.28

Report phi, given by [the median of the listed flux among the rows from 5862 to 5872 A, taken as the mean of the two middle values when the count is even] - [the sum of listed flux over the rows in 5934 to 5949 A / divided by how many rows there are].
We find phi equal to -0.02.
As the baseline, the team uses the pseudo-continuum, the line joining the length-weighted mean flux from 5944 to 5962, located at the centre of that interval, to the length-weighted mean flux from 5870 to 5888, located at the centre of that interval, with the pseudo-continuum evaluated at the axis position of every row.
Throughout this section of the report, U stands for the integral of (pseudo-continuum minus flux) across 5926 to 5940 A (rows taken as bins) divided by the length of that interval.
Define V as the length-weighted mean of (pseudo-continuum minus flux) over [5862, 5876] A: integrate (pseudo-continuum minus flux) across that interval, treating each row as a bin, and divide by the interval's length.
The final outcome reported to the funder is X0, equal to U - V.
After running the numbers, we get -0.06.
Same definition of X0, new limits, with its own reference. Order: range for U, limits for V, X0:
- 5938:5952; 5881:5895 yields -0.11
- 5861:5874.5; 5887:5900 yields -0.13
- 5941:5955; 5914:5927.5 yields -0.01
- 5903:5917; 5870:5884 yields -0.03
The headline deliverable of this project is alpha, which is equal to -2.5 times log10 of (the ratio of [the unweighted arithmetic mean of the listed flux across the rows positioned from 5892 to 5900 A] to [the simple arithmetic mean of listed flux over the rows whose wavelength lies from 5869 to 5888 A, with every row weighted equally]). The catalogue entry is 0.10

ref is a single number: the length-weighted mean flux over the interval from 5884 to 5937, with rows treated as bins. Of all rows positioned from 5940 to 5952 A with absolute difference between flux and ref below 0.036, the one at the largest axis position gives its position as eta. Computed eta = 5950.06 A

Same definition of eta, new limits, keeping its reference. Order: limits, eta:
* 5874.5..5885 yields 5884.66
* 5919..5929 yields 5928.18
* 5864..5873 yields 5871.12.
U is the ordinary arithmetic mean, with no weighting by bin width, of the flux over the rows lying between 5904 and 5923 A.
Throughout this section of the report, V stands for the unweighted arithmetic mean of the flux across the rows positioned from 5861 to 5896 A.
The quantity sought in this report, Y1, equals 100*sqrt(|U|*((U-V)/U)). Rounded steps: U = 1.171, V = 1.13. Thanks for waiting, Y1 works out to 19.5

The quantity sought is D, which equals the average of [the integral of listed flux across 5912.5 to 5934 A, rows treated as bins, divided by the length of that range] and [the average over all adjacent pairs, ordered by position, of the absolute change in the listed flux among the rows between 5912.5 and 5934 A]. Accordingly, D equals 0.640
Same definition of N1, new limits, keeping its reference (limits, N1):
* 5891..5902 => 0.11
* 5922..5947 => -0.02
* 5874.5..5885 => 0.02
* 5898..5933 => 0.02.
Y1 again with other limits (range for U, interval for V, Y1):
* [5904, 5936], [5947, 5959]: 20.9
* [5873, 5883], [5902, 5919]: 5.3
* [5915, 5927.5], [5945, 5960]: 16.7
